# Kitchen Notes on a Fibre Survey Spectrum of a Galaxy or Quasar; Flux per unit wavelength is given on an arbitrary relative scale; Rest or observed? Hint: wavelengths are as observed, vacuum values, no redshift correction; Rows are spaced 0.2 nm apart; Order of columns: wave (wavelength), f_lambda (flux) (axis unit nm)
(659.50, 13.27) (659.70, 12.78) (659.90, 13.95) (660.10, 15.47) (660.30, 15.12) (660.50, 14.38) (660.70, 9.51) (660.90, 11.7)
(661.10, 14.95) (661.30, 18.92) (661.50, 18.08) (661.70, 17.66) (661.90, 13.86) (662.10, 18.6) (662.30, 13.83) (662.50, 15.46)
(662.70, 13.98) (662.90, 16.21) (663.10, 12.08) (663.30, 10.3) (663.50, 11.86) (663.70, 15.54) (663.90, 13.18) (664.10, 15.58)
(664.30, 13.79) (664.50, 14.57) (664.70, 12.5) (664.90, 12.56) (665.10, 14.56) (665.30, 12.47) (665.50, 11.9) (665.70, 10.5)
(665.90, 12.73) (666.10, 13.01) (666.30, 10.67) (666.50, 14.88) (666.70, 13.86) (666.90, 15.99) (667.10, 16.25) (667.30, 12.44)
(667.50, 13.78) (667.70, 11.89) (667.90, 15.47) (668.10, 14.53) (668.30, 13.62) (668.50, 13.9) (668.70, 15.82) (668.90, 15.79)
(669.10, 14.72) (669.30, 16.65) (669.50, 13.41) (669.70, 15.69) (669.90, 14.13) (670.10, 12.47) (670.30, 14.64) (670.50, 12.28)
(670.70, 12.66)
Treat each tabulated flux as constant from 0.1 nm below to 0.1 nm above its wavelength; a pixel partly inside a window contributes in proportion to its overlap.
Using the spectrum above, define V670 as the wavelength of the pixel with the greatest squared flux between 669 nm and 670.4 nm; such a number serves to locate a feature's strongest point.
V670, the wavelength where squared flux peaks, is 669.30 nm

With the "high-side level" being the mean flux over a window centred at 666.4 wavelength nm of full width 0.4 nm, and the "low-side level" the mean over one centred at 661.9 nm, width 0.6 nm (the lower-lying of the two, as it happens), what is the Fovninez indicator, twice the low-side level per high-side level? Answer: 2.62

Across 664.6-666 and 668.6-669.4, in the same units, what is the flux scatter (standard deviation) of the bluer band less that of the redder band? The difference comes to 0.4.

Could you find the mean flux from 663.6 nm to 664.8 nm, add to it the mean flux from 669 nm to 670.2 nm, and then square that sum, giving 824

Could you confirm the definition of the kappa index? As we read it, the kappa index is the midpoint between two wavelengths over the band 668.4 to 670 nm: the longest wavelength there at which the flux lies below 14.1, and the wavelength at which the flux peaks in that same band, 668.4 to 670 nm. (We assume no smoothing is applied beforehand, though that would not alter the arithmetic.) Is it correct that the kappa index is 669.40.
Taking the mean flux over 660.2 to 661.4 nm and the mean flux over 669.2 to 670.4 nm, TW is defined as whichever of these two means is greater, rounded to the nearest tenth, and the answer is 14.5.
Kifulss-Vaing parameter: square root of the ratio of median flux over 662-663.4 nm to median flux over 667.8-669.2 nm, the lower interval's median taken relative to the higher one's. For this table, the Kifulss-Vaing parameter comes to 0.97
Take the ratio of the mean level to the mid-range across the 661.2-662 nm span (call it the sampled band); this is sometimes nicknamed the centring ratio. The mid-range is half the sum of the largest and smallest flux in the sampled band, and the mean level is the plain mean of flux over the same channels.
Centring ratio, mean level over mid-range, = 1.05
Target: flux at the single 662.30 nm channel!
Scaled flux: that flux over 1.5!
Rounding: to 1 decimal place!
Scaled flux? 9.2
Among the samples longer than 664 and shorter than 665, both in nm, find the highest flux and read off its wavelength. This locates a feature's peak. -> 664.10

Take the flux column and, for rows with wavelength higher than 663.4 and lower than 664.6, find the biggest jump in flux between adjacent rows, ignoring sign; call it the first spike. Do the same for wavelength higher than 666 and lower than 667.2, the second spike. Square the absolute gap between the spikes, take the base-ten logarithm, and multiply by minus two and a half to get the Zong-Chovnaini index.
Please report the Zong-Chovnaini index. 1.4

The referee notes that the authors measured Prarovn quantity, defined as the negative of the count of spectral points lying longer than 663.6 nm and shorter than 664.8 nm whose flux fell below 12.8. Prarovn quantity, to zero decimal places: -1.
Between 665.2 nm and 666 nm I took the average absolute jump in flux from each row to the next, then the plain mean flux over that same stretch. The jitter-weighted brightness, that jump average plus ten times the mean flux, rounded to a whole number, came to 120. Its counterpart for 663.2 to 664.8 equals 136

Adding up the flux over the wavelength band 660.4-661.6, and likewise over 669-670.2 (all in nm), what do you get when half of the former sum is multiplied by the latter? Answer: 3811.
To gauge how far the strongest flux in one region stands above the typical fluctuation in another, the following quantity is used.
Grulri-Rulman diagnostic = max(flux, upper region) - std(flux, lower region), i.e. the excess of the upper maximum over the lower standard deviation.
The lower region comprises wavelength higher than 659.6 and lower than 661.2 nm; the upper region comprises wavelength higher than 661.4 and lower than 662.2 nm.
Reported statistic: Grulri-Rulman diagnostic 17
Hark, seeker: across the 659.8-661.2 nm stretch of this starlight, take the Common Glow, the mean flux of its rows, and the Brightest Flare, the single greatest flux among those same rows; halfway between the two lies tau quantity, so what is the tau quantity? 14.5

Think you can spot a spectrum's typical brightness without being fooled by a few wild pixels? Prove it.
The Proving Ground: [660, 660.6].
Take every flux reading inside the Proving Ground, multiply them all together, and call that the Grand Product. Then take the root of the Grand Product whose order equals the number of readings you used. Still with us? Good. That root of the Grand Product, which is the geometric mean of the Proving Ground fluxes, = 15.0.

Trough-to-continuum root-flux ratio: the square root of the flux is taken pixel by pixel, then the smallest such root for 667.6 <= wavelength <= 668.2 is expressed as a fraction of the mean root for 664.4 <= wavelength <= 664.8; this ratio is 0.94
